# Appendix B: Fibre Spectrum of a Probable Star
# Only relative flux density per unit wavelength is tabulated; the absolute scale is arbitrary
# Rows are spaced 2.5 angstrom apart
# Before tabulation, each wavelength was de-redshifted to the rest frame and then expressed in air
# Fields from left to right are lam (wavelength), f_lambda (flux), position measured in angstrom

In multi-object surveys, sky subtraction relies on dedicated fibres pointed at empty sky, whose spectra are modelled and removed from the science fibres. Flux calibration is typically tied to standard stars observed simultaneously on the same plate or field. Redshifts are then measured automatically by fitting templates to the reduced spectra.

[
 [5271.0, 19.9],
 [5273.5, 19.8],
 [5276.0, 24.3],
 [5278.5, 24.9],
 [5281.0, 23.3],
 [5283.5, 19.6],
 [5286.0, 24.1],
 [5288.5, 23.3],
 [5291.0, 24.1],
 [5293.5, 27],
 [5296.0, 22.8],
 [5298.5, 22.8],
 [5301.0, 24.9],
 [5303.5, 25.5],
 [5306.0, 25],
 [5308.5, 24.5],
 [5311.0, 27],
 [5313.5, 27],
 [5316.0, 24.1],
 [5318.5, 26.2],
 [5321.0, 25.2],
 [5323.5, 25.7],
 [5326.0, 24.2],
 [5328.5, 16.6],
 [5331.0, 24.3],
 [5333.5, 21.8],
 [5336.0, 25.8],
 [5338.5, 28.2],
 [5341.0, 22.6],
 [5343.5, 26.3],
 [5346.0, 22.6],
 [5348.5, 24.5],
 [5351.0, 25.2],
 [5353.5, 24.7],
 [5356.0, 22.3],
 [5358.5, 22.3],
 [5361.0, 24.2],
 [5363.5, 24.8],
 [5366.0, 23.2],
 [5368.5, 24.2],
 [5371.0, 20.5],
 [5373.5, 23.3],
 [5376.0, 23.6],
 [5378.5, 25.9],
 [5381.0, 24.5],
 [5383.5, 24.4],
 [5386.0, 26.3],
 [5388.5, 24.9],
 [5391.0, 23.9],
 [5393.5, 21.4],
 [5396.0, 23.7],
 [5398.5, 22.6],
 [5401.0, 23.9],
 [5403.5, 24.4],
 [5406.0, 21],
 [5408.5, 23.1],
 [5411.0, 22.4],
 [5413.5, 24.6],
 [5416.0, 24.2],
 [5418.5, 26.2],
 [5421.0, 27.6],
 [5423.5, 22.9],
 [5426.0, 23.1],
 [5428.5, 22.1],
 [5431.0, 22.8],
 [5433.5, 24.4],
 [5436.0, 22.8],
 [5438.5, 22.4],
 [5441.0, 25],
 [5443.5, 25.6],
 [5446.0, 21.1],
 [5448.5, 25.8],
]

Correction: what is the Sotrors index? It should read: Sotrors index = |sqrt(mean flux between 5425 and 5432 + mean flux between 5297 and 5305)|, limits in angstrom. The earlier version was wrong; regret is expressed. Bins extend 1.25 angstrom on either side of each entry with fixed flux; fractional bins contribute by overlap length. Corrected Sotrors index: 6.86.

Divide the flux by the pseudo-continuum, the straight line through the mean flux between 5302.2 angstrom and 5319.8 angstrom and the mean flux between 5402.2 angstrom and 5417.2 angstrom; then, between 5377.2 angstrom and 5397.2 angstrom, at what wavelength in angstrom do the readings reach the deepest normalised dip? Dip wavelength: 5393.5 angstrom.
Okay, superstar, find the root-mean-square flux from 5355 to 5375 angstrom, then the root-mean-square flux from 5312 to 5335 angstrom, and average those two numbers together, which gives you 23.6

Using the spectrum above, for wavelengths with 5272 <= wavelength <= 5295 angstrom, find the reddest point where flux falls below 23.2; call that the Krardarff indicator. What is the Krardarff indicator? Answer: 5283.5 angstrom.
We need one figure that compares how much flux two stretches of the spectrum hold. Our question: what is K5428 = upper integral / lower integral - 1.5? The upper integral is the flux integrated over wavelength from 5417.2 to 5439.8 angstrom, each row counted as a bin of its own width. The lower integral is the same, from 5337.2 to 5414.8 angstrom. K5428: -1.21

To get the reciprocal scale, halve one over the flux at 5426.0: 0.0216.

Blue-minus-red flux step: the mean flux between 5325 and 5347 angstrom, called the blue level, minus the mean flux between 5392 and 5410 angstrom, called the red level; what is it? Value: 0.73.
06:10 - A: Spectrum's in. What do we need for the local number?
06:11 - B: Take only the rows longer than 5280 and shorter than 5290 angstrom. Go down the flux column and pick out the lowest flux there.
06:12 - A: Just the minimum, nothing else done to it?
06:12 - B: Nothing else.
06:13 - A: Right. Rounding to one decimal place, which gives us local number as 19.6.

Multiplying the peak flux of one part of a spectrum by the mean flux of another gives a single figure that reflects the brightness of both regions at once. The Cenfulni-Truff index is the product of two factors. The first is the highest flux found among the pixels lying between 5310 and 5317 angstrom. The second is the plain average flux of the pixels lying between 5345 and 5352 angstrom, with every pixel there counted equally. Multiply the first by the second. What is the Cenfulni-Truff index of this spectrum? 651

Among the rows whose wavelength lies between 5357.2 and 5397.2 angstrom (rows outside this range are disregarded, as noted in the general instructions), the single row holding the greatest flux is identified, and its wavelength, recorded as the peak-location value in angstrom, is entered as 5386.0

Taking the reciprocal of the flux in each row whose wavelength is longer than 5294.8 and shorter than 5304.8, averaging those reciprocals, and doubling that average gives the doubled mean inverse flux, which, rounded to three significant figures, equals 0.0835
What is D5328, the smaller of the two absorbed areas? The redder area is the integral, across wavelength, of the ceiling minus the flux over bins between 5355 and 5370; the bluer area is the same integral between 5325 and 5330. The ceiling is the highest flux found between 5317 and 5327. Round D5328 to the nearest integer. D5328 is 29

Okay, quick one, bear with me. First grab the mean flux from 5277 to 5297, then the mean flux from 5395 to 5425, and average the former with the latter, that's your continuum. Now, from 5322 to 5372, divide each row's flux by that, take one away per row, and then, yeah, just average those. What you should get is 0.00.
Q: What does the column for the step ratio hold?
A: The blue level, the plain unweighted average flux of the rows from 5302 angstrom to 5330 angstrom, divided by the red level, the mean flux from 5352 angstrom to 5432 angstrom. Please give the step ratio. 1.04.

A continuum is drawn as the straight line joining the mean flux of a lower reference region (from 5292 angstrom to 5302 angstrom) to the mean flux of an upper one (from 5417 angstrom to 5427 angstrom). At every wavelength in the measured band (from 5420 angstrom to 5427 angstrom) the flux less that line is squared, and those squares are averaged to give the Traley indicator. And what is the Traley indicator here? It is 4.9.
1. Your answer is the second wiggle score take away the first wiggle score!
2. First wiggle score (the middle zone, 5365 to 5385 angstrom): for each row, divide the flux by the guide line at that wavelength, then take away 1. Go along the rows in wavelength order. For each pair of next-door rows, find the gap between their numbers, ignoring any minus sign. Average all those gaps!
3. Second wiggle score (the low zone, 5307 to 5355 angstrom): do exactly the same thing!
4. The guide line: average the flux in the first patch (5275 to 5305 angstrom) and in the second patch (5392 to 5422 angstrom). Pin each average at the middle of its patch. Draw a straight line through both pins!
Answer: 0.05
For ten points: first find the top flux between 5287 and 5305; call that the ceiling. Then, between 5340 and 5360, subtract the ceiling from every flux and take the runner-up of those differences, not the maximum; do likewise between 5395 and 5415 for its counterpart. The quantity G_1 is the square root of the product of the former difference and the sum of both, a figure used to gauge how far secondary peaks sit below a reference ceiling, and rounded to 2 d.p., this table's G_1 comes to 2.81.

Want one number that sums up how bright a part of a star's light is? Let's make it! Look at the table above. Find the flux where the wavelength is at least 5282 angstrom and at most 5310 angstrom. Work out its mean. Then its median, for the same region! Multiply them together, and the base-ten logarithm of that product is 2.76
